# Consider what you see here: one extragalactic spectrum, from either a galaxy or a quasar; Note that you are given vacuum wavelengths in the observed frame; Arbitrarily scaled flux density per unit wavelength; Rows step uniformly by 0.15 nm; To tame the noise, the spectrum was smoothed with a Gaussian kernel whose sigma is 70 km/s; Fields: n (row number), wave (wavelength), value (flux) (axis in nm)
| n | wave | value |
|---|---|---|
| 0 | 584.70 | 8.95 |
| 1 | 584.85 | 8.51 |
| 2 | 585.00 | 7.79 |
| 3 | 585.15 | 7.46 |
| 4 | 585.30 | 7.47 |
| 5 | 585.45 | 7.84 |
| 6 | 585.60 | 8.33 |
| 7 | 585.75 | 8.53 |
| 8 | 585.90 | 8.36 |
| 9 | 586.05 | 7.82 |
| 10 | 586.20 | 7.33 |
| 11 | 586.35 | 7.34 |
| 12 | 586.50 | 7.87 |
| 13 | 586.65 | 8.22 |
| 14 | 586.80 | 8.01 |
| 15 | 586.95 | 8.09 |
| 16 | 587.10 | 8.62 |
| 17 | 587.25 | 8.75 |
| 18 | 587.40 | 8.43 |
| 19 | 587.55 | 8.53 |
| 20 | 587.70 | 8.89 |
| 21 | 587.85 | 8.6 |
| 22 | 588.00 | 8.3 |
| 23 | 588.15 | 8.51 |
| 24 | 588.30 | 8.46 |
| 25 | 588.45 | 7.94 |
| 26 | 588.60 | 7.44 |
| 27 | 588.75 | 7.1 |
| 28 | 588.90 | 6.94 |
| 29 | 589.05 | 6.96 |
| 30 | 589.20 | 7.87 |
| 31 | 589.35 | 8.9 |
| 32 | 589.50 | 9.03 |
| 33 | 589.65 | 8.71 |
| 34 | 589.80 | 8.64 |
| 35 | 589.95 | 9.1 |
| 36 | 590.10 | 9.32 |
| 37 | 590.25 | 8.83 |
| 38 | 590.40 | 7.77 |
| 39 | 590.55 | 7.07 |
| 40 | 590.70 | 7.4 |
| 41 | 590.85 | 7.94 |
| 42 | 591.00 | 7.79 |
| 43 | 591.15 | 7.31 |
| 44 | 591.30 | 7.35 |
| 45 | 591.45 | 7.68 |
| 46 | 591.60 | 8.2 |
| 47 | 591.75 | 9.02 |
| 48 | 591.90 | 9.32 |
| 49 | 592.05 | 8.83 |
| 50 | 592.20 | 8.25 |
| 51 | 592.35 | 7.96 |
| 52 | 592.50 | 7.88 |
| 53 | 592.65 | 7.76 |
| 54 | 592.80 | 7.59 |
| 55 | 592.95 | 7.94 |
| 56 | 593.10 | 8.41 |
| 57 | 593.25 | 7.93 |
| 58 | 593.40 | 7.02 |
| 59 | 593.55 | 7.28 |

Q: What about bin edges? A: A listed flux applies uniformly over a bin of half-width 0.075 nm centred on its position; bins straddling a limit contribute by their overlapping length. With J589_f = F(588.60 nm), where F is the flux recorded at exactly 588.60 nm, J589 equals 7.44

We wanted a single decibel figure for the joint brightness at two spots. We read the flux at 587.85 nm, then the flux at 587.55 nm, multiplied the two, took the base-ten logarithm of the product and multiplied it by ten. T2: 18.7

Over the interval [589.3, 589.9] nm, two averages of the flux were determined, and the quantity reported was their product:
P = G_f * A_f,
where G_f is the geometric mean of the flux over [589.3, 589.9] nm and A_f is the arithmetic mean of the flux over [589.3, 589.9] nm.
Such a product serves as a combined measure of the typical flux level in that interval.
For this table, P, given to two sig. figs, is 78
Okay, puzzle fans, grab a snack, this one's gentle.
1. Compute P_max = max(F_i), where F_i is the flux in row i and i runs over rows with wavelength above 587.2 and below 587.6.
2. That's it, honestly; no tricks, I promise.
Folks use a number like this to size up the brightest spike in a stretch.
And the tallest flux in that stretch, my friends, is 8.75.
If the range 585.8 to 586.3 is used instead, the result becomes 8.36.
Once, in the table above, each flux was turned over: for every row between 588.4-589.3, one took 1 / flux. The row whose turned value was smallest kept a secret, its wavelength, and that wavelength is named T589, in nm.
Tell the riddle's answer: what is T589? 588.45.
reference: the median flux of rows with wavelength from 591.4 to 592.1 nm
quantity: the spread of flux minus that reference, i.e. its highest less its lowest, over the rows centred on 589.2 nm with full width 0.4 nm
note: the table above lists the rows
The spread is 1.9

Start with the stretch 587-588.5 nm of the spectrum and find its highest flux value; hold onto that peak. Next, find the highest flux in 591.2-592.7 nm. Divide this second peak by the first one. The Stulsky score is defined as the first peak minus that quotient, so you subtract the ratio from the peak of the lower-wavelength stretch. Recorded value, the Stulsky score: 7.8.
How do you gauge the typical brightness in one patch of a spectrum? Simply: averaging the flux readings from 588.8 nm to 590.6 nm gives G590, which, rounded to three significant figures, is 8.26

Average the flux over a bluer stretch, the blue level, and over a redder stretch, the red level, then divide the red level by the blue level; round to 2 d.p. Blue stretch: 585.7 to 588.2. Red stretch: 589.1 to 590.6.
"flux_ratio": 1.03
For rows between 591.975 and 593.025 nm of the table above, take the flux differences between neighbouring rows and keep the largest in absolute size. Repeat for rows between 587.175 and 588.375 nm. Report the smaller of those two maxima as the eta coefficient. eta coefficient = 0.36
